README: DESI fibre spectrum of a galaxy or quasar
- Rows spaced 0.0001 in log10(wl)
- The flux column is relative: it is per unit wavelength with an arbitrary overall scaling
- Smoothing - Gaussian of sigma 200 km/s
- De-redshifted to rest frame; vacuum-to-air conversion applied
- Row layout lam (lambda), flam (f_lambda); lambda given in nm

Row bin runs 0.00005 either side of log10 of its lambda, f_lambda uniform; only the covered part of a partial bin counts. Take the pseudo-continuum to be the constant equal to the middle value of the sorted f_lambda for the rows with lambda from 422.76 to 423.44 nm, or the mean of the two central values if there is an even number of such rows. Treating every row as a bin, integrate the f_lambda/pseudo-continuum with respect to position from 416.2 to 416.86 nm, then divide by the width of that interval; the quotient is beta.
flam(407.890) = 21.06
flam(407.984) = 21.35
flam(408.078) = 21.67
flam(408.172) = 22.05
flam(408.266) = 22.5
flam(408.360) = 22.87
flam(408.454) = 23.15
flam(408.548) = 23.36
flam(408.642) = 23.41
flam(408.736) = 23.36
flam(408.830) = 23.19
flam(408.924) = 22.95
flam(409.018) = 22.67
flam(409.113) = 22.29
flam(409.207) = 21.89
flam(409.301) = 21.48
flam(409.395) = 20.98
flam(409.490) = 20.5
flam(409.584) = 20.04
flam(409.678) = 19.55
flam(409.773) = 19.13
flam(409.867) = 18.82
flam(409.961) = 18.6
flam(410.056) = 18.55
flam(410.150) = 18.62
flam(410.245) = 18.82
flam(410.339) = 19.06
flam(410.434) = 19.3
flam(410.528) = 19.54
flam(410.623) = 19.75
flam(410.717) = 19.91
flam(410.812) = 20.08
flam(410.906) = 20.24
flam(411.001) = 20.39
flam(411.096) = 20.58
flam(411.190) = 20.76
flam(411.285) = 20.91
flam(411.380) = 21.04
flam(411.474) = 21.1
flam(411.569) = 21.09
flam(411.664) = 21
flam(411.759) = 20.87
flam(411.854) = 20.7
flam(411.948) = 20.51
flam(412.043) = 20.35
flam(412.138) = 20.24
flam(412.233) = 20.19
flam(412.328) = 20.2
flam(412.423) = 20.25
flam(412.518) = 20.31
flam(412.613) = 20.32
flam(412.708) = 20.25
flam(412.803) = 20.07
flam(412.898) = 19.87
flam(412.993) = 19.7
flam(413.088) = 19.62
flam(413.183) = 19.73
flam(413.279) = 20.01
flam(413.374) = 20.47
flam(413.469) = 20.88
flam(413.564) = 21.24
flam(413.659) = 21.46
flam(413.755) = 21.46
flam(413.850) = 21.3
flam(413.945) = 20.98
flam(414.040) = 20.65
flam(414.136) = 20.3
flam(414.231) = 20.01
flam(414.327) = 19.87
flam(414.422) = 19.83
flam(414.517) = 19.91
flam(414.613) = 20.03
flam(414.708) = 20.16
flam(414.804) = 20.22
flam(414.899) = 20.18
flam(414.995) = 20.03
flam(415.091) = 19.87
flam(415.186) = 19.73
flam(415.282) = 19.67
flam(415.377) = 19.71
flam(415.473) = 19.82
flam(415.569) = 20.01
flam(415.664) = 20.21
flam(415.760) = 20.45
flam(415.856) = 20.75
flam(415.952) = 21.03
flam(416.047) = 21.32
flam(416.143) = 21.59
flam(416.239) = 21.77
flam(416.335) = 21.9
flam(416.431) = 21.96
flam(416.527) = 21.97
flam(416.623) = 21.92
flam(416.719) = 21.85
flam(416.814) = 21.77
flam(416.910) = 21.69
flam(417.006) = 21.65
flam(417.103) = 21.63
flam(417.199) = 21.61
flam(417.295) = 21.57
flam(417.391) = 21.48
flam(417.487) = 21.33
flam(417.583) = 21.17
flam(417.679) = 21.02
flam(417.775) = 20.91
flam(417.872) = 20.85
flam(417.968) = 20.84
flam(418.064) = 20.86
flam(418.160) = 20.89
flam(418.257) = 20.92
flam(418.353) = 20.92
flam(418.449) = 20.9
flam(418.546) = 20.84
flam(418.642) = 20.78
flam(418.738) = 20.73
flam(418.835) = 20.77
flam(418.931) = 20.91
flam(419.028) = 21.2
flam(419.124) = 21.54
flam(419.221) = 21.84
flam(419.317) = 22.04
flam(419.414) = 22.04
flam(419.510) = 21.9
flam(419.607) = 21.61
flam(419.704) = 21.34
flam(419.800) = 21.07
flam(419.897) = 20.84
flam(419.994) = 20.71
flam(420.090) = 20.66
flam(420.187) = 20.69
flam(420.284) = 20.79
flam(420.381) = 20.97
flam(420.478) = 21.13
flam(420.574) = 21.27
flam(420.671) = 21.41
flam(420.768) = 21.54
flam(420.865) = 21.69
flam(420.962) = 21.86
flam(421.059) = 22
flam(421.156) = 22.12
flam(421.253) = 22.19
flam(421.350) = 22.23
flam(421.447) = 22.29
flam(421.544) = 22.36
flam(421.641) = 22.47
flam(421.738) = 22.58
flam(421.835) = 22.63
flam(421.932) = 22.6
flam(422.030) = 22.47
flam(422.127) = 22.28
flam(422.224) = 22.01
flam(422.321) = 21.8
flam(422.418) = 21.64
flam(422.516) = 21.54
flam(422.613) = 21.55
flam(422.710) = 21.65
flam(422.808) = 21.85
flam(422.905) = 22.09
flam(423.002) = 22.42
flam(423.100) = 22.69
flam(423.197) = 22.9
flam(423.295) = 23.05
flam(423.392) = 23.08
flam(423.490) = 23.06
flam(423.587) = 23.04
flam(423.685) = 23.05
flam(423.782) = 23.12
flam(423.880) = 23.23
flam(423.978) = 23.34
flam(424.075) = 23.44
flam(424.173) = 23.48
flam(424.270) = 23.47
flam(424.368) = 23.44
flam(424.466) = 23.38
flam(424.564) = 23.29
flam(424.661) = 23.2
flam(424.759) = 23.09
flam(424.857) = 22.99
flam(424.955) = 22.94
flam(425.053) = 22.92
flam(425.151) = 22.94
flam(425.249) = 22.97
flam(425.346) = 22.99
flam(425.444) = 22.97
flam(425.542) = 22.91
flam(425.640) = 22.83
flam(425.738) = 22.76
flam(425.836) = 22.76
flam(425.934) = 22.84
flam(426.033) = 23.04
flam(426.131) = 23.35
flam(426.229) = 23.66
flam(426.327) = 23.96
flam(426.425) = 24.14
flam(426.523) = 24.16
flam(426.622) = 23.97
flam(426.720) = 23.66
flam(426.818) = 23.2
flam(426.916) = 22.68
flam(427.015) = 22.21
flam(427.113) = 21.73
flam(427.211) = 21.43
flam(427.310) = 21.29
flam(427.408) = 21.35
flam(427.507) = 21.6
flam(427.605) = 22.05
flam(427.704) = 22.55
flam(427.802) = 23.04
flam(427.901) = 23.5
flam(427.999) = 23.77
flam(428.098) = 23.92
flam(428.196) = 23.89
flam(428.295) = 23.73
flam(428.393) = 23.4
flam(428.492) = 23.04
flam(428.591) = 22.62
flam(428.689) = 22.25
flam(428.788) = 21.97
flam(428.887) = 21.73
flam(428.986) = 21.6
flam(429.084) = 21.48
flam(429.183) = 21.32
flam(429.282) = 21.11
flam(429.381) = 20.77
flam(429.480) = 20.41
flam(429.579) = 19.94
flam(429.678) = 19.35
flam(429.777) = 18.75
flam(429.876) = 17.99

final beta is 0.96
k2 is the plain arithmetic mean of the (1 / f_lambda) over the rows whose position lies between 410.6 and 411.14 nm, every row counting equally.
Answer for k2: 0.050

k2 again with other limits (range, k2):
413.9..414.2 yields 0.048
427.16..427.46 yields 0.047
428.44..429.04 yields 0.045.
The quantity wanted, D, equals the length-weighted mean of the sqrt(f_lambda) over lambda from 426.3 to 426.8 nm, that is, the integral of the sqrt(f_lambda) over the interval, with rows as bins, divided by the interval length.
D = 4.89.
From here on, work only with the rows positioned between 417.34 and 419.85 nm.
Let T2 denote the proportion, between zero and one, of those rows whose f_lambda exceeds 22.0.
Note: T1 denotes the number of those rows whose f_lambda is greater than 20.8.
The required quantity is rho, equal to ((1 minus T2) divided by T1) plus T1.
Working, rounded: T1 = 23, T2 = 0.08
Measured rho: 23.0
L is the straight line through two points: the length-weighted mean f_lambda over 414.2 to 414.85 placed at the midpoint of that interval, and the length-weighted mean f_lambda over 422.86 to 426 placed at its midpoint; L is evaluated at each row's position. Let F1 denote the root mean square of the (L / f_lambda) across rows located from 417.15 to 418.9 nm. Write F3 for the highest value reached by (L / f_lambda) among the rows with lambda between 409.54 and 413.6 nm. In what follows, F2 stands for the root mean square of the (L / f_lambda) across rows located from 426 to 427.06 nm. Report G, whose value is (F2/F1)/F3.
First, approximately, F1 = 1.00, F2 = 1.01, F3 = 1.00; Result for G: 1.00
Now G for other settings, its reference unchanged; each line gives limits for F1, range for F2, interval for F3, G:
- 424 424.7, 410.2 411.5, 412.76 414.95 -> 0.95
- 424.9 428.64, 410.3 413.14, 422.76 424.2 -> 0.89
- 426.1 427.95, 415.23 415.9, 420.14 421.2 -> 0.92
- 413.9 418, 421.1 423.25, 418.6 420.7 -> 0.98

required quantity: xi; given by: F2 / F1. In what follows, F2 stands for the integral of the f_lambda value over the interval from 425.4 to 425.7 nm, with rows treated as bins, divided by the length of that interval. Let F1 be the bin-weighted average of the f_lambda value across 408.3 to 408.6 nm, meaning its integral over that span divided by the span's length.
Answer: 0.99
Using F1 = 23.1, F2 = 22.9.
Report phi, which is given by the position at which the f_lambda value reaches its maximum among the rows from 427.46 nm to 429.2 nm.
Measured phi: 428.098 nm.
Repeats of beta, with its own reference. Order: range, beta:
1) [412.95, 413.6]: 0.89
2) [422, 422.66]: 0.97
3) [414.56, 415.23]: 0.88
